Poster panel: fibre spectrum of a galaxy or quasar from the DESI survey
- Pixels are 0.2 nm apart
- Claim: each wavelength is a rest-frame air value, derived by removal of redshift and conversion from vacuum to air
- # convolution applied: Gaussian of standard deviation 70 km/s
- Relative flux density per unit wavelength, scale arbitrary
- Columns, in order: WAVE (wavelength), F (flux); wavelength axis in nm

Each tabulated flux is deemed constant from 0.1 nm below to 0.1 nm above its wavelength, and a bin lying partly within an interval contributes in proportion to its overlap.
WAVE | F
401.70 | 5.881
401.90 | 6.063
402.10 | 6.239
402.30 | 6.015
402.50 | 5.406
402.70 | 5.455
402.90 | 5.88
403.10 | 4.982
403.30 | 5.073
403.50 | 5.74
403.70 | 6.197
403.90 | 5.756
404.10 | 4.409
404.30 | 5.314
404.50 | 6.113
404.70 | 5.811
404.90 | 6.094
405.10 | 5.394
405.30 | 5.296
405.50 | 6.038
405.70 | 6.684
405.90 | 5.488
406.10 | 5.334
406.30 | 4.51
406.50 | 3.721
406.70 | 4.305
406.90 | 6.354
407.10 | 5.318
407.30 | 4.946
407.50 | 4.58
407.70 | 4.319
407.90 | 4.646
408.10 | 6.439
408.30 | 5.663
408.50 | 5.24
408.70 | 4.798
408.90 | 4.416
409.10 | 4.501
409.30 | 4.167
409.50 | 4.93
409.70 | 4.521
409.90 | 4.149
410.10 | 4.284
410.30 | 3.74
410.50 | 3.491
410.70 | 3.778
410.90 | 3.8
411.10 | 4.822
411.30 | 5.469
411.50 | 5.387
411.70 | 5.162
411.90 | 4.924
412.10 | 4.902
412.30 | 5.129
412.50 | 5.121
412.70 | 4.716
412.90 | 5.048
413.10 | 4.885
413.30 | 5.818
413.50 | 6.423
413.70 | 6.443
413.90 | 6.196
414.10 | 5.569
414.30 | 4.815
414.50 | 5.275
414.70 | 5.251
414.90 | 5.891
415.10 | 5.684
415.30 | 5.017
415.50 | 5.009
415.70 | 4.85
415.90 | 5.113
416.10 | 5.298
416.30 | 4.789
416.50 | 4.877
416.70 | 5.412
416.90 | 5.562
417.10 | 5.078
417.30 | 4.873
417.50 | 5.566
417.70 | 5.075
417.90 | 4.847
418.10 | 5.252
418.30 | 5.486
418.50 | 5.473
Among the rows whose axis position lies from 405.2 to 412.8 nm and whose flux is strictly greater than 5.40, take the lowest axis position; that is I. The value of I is 405.50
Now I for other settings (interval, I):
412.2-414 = 413.30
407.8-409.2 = 408.10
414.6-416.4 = 414.90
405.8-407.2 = 405.90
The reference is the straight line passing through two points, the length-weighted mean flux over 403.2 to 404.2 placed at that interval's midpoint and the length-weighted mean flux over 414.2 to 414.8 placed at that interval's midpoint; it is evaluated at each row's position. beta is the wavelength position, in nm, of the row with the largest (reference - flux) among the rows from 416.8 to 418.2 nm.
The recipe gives 417.90 nm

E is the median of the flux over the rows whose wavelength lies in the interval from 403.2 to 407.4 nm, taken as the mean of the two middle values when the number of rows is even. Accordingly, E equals 5.39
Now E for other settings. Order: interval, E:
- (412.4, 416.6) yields 5.12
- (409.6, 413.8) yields 4.90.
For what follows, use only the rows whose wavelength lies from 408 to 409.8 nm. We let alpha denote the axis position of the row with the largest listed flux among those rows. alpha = 408.10 nm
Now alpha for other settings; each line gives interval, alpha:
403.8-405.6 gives 404.50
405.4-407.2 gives 405.70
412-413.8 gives 413.70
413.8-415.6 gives 413.90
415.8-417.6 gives 417.50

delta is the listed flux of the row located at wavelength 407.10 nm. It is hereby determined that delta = 5.318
